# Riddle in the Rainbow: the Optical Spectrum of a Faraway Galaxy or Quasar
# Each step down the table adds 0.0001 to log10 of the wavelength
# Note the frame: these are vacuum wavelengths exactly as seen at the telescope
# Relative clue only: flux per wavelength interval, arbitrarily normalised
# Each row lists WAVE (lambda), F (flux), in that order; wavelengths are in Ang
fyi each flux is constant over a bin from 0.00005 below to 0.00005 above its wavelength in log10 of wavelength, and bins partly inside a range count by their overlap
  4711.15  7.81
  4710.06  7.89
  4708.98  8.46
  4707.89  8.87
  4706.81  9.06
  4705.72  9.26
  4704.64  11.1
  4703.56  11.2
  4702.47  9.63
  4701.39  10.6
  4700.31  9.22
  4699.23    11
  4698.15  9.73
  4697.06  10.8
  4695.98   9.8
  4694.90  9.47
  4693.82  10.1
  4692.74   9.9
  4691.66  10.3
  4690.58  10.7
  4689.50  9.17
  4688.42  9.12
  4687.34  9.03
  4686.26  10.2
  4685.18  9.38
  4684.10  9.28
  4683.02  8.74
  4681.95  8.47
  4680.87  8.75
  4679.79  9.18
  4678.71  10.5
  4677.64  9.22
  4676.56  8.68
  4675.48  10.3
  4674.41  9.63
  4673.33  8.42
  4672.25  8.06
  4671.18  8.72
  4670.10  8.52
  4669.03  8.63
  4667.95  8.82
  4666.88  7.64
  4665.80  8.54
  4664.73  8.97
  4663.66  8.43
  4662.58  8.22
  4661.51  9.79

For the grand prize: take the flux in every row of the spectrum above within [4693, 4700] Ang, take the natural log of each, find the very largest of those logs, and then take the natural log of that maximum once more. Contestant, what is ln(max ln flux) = 0.875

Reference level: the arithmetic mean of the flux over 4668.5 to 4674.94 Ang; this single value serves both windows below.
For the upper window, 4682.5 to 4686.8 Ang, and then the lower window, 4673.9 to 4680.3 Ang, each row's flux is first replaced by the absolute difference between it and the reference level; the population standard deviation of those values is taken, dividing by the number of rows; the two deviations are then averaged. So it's 0.58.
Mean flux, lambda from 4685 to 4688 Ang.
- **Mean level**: 9.5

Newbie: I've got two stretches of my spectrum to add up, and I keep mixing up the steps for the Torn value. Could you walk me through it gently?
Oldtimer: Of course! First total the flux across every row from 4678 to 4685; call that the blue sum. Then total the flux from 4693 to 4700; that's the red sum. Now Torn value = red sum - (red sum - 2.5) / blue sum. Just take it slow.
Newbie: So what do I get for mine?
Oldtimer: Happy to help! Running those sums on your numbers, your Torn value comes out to 59.8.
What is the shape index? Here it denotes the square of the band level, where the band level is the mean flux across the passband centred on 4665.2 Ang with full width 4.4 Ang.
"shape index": 70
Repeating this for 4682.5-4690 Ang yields 86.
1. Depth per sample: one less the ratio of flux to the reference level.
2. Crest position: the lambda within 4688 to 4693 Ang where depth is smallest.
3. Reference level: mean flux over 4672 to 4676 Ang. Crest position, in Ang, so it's 4690.58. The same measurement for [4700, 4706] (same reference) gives 4703.56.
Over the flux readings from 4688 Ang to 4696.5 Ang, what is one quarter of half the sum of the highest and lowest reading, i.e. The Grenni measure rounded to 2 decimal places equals 2.48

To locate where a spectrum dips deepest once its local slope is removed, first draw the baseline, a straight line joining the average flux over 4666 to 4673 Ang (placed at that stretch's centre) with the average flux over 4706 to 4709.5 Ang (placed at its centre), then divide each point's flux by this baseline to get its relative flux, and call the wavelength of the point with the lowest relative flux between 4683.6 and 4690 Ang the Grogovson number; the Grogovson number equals 4687.34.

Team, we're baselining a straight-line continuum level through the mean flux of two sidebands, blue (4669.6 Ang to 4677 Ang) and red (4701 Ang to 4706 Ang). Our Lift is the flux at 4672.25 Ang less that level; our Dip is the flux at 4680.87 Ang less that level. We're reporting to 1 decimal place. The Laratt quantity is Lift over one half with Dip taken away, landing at -0.8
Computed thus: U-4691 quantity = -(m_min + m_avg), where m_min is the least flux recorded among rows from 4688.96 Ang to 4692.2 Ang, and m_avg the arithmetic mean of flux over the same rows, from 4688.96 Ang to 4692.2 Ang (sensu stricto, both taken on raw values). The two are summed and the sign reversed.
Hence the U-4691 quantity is -19.2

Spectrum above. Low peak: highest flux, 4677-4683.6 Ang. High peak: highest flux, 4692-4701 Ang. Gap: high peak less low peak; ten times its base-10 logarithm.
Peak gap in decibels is -3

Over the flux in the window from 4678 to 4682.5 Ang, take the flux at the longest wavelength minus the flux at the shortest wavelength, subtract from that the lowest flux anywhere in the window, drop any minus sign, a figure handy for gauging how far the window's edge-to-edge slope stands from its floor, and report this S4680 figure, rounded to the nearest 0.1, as 10.5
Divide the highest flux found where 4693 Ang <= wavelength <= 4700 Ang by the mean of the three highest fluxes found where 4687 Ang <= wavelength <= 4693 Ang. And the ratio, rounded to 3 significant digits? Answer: 1.07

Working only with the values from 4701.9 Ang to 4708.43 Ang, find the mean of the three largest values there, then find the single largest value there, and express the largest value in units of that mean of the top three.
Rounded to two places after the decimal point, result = 1.05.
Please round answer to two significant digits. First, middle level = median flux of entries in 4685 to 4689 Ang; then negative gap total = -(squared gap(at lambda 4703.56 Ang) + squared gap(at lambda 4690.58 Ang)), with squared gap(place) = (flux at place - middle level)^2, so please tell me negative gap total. -5.9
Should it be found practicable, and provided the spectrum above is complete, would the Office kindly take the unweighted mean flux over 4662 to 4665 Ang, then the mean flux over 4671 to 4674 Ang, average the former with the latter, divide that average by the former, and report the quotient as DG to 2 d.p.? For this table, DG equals 0.99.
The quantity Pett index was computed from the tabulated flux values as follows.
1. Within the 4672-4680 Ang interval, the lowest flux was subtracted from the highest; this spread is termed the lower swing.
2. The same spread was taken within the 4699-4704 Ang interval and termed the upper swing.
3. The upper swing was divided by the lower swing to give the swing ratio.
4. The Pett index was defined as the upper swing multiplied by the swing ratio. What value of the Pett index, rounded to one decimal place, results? 1.6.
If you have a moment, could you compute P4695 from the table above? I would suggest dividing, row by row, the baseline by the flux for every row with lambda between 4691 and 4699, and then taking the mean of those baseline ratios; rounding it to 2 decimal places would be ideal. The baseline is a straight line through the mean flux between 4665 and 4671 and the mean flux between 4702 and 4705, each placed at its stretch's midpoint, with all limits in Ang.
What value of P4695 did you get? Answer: 1.01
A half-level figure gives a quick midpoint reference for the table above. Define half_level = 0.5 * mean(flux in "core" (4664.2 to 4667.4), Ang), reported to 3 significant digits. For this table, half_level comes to 4.19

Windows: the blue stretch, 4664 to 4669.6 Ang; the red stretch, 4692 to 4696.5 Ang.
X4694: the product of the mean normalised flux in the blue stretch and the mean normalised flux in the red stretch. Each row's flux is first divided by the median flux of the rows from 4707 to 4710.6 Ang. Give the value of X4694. 1.17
